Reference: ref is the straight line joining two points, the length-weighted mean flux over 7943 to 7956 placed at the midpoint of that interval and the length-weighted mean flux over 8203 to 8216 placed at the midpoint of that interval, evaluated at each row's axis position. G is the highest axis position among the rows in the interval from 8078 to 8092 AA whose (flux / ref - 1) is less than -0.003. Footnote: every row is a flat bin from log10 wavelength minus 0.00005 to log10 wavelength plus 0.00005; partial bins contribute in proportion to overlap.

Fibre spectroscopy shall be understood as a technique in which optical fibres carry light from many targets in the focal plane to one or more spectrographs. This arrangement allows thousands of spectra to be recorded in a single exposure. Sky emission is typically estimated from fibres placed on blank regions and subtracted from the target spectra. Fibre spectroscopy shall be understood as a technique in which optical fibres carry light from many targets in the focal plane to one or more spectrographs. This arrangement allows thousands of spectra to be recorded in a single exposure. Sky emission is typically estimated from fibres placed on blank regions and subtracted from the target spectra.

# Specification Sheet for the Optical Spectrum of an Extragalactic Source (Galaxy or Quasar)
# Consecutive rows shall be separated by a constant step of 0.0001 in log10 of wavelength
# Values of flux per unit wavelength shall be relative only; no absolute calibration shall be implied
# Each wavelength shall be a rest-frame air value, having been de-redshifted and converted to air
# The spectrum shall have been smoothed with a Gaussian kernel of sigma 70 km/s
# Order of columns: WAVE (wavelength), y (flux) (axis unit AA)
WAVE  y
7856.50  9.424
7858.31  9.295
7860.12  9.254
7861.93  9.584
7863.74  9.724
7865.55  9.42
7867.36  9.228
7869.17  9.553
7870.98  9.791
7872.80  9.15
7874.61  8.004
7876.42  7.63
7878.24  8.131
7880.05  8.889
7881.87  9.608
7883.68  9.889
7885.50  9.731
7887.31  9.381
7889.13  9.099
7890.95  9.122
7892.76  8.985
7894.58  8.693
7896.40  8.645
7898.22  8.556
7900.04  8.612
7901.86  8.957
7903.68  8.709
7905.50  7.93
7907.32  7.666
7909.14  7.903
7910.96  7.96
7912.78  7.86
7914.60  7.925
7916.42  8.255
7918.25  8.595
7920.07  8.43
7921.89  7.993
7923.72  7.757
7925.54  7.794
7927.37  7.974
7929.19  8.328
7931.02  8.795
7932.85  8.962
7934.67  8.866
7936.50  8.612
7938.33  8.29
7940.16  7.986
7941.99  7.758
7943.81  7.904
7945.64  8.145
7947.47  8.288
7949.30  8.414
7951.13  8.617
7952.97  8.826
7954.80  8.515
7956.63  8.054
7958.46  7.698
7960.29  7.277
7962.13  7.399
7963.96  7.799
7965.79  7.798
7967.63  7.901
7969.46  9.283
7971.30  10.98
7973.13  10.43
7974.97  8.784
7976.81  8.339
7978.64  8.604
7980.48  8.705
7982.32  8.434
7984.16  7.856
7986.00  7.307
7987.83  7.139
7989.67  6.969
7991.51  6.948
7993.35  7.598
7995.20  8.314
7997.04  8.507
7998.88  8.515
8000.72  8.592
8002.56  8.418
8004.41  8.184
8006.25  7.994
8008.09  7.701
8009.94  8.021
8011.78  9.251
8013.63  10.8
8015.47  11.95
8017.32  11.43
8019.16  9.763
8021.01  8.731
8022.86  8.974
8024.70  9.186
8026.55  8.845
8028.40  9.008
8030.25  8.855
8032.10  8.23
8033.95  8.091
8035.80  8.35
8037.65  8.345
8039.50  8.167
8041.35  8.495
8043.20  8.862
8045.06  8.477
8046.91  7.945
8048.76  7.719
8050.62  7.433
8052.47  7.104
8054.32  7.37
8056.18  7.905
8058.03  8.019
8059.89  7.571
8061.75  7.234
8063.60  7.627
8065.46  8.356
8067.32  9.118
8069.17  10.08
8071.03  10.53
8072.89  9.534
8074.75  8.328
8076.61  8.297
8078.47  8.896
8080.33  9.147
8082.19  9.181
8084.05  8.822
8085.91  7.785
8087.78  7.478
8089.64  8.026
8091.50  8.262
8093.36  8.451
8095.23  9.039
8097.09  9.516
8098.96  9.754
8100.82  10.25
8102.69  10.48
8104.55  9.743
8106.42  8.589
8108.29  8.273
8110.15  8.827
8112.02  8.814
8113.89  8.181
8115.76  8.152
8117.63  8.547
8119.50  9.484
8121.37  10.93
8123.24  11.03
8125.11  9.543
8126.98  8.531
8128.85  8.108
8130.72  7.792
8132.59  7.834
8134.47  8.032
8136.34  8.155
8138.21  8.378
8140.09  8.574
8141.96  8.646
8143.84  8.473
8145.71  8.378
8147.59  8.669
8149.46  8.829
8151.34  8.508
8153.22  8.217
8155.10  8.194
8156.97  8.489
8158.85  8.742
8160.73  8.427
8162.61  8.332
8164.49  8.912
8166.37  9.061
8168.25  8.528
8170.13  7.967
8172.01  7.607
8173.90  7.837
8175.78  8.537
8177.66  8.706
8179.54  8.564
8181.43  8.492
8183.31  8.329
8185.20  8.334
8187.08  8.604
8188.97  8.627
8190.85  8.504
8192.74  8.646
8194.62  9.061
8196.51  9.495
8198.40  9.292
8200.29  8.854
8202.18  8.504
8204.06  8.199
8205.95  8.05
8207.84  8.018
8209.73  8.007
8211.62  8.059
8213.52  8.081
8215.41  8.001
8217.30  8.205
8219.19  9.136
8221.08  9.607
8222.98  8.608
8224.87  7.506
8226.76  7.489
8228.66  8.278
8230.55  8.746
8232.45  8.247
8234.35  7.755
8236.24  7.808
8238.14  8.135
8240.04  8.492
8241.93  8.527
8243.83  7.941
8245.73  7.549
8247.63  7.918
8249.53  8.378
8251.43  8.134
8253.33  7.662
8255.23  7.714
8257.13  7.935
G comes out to 8089.64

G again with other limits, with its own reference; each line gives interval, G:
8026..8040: 8039.50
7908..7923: 7921.89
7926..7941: 7940.16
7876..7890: 7878.24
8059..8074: 8063.60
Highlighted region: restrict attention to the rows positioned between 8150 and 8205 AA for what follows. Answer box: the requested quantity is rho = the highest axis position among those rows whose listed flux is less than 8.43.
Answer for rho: 8204.06 AA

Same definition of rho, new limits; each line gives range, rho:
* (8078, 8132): 8130.72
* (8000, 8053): 8052.47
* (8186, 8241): 8238.14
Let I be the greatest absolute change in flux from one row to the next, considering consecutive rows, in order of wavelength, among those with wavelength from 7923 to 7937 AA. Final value 0.5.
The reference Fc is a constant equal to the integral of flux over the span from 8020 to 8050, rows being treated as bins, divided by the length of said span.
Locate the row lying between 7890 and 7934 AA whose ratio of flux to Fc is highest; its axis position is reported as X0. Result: 7890.95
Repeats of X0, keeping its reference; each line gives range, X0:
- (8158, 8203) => 8196.51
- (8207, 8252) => 8221.08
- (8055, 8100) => 8071.03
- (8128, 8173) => 8166.37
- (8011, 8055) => 8015.47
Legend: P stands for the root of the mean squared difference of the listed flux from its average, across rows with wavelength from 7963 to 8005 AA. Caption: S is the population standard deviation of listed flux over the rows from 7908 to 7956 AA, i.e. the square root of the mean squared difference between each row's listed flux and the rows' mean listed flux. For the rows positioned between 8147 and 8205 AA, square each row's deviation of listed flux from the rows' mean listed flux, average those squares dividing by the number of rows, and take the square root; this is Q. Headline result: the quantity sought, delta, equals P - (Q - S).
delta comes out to 0.93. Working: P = 0.9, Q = 0.39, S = 0.37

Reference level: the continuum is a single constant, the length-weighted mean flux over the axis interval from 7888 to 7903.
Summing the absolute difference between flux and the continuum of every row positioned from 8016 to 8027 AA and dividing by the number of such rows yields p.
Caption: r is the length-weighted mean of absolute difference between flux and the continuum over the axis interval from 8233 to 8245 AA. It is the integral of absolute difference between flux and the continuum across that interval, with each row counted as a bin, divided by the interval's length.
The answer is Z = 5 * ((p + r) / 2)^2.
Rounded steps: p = 0.69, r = 0.73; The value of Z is 2.5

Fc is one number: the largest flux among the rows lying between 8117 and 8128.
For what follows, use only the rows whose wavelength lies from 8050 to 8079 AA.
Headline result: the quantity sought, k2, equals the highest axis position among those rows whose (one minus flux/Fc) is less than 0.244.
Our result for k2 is 8078.47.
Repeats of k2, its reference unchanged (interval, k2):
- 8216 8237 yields 8230.55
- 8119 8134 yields 8126.98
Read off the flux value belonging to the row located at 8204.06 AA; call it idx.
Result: 8.199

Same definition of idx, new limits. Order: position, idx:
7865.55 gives 9.42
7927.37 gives 7.974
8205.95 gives 8.05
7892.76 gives 8.985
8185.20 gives 8.334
